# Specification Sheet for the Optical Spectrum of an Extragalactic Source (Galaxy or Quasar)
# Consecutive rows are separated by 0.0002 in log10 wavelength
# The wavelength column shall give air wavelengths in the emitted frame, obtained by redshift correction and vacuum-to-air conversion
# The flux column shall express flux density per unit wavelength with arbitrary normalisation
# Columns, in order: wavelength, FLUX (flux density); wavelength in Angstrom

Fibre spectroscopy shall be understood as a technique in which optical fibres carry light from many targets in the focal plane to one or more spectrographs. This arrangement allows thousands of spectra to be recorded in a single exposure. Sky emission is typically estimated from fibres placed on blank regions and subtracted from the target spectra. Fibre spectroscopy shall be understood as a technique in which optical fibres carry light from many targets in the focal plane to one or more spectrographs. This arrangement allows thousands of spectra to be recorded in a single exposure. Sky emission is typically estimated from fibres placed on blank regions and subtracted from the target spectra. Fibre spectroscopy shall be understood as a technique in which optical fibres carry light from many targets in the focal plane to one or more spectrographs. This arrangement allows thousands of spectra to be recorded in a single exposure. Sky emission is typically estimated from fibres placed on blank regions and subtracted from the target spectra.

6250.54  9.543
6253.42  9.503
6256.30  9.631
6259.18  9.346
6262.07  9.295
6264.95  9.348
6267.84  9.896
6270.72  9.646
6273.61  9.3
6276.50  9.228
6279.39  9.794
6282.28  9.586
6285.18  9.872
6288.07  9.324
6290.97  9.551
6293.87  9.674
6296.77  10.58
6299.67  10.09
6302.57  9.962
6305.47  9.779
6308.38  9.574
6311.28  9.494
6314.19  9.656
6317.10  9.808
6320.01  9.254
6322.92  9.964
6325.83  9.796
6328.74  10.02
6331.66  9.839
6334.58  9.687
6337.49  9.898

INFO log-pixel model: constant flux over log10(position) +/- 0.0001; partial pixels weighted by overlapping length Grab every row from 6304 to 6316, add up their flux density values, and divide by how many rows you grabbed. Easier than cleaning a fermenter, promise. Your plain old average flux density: 9.63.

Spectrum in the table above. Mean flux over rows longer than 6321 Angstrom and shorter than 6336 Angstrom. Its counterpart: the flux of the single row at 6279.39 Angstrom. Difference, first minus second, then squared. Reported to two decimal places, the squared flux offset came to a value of 0.00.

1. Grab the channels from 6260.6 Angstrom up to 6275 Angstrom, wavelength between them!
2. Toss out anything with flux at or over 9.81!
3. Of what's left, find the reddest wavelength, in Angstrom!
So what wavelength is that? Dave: 6273.61 Angstrom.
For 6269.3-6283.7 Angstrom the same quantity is 6282.28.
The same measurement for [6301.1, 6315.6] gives 6314.19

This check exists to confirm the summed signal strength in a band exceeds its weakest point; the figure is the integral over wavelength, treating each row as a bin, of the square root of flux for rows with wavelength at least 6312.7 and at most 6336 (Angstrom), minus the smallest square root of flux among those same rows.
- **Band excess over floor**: 69.7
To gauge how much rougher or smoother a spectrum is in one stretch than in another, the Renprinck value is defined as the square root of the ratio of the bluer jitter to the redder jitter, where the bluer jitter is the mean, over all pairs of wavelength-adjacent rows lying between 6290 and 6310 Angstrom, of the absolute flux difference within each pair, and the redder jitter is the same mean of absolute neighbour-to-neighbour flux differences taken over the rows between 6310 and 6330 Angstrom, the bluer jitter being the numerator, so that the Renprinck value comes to 1.02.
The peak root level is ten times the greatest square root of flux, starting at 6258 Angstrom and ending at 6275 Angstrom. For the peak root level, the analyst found 31.5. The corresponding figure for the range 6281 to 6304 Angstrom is 32.5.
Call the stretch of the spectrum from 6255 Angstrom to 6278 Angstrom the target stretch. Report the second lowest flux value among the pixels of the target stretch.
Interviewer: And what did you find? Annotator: 9.295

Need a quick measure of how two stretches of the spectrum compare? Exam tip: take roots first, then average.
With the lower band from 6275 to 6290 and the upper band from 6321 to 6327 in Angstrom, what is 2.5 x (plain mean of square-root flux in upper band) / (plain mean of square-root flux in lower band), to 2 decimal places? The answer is 2.54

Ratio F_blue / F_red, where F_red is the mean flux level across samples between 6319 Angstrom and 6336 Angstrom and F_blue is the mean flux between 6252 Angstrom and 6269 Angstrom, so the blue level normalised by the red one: 0.97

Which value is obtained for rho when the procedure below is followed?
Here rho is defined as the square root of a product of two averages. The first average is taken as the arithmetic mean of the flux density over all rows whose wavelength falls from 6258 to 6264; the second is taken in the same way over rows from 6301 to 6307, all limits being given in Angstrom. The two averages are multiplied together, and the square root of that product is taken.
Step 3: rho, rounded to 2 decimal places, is 9.59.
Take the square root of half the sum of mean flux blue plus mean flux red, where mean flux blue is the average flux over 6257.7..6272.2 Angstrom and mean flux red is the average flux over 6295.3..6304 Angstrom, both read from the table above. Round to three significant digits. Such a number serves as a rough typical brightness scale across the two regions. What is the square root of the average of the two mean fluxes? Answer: 3.14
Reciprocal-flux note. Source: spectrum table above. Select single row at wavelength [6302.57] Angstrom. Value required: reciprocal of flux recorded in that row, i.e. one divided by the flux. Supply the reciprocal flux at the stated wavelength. 0.100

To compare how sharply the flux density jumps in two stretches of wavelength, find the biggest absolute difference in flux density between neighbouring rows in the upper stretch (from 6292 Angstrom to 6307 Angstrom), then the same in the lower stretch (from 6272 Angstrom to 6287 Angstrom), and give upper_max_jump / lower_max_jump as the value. 1.60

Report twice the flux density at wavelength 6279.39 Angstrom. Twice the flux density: 19.6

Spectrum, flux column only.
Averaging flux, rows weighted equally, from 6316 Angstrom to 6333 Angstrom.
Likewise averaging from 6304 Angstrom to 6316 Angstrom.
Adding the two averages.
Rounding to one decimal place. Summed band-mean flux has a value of 19.4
